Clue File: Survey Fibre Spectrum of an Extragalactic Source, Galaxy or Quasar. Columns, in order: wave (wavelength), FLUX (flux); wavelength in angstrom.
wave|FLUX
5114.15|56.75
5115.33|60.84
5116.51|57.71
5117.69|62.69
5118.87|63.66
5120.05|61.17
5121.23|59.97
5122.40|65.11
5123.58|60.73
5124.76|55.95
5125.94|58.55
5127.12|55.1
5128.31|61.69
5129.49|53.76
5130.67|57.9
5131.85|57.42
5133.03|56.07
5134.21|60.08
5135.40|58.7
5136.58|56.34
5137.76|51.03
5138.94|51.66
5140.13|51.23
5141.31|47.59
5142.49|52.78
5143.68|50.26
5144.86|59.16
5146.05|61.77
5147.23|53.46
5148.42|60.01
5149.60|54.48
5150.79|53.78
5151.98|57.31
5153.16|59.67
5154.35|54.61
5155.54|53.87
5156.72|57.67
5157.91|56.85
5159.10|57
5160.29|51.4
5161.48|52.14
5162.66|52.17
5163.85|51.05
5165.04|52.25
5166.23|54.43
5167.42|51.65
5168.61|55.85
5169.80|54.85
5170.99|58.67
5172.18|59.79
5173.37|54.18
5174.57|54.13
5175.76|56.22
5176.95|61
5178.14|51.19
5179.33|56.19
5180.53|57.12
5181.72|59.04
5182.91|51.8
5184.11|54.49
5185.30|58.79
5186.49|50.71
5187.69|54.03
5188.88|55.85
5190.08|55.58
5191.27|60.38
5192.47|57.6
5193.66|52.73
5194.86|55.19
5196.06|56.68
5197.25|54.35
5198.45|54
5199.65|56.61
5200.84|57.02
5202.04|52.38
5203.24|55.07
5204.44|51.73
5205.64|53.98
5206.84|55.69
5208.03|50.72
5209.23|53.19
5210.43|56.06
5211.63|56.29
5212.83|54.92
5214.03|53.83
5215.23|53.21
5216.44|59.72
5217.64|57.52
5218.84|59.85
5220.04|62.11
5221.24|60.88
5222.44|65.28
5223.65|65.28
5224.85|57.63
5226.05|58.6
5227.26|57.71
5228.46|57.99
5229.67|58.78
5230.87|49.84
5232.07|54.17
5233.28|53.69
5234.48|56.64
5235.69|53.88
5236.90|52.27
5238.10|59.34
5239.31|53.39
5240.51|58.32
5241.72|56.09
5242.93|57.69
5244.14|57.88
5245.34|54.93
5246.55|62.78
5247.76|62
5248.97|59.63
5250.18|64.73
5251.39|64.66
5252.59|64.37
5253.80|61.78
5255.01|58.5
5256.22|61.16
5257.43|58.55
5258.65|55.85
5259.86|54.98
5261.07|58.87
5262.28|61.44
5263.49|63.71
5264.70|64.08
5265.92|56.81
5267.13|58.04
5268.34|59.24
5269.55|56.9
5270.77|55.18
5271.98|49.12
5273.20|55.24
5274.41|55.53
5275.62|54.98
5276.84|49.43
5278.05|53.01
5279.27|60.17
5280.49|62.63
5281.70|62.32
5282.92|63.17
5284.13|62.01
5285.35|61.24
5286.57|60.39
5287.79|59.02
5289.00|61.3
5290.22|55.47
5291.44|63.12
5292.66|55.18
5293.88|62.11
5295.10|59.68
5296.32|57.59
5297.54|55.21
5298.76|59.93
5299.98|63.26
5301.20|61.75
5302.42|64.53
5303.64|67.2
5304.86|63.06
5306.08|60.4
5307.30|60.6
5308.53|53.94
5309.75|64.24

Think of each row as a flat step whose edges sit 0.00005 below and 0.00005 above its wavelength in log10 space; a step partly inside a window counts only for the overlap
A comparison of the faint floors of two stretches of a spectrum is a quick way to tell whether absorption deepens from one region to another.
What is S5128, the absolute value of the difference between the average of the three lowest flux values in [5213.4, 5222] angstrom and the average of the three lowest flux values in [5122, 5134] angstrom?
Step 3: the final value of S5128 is 0.1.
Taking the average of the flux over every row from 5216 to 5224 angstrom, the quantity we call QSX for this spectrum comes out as 61.5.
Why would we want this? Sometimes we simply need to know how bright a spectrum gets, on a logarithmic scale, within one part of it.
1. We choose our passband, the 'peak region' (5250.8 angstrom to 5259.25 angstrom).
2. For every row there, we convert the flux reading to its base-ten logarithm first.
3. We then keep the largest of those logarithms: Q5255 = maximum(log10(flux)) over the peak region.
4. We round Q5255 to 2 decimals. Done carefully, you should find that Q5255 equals 1.81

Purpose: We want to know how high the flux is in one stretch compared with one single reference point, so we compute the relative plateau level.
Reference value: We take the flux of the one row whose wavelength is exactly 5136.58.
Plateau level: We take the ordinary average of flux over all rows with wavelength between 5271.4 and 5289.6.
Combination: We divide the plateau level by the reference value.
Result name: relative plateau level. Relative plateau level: 1.03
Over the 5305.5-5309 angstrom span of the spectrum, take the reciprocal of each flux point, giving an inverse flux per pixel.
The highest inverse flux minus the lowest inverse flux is 0.0020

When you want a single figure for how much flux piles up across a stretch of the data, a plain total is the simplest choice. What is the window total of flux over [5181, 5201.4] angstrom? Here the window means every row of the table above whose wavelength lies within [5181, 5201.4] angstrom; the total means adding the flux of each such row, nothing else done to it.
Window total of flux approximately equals 945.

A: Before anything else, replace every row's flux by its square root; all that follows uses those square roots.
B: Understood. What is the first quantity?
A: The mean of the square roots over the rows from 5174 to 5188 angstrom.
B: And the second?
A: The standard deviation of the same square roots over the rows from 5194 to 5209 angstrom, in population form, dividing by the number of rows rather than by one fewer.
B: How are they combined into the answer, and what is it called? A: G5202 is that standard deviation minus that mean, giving -7.31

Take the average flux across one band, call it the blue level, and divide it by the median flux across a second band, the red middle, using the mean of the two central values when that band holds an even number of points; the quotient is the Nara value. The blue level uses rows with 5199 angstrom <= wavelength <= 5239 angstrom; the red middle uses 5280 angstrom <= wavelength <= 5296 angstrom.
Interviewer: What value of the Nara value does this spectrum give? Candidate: 0.92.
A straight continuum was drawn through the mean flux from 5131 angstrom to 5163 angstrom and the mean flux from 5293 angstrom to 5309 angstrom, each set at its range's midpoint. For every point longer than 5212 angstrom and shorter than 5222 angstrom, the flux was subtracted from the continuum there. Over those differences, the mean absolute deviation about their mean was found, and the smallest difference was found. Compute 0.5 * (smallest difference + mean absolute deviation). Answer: -0.8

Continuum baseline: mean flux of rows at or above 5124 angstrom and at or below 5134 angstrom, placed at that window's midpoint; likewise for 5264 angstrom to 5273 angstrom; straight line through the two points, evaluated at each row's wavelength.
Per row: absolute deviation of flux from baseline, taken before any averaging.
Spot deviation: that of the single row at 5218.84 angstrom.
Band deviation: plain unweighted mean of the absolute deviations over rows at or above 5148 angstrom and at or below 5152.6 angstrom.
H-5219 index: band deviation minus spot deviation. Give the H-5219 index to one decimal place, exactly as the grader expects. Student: -0.5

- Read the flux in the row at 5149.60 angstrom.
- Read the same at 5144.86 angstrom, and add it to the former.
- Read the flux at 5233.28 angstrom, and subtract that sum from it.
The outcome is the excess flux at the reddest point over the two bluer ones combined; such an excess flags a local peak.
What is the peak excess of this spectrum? -60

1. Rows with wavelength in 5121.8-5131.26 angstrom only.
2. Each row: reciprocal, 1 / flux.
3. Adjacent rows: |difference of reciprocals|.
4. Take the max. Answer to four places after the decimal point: 0.0024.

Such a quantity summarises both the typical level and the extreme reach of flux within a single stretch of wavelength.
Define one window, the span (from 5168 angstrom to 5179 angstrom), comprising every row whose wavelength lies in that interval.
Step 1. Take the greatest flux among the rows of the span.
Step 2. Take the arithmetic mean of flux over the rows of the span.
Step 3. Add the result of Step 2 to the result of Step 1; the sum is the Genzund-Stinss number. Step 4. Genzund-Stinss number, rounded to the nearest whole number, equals 117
